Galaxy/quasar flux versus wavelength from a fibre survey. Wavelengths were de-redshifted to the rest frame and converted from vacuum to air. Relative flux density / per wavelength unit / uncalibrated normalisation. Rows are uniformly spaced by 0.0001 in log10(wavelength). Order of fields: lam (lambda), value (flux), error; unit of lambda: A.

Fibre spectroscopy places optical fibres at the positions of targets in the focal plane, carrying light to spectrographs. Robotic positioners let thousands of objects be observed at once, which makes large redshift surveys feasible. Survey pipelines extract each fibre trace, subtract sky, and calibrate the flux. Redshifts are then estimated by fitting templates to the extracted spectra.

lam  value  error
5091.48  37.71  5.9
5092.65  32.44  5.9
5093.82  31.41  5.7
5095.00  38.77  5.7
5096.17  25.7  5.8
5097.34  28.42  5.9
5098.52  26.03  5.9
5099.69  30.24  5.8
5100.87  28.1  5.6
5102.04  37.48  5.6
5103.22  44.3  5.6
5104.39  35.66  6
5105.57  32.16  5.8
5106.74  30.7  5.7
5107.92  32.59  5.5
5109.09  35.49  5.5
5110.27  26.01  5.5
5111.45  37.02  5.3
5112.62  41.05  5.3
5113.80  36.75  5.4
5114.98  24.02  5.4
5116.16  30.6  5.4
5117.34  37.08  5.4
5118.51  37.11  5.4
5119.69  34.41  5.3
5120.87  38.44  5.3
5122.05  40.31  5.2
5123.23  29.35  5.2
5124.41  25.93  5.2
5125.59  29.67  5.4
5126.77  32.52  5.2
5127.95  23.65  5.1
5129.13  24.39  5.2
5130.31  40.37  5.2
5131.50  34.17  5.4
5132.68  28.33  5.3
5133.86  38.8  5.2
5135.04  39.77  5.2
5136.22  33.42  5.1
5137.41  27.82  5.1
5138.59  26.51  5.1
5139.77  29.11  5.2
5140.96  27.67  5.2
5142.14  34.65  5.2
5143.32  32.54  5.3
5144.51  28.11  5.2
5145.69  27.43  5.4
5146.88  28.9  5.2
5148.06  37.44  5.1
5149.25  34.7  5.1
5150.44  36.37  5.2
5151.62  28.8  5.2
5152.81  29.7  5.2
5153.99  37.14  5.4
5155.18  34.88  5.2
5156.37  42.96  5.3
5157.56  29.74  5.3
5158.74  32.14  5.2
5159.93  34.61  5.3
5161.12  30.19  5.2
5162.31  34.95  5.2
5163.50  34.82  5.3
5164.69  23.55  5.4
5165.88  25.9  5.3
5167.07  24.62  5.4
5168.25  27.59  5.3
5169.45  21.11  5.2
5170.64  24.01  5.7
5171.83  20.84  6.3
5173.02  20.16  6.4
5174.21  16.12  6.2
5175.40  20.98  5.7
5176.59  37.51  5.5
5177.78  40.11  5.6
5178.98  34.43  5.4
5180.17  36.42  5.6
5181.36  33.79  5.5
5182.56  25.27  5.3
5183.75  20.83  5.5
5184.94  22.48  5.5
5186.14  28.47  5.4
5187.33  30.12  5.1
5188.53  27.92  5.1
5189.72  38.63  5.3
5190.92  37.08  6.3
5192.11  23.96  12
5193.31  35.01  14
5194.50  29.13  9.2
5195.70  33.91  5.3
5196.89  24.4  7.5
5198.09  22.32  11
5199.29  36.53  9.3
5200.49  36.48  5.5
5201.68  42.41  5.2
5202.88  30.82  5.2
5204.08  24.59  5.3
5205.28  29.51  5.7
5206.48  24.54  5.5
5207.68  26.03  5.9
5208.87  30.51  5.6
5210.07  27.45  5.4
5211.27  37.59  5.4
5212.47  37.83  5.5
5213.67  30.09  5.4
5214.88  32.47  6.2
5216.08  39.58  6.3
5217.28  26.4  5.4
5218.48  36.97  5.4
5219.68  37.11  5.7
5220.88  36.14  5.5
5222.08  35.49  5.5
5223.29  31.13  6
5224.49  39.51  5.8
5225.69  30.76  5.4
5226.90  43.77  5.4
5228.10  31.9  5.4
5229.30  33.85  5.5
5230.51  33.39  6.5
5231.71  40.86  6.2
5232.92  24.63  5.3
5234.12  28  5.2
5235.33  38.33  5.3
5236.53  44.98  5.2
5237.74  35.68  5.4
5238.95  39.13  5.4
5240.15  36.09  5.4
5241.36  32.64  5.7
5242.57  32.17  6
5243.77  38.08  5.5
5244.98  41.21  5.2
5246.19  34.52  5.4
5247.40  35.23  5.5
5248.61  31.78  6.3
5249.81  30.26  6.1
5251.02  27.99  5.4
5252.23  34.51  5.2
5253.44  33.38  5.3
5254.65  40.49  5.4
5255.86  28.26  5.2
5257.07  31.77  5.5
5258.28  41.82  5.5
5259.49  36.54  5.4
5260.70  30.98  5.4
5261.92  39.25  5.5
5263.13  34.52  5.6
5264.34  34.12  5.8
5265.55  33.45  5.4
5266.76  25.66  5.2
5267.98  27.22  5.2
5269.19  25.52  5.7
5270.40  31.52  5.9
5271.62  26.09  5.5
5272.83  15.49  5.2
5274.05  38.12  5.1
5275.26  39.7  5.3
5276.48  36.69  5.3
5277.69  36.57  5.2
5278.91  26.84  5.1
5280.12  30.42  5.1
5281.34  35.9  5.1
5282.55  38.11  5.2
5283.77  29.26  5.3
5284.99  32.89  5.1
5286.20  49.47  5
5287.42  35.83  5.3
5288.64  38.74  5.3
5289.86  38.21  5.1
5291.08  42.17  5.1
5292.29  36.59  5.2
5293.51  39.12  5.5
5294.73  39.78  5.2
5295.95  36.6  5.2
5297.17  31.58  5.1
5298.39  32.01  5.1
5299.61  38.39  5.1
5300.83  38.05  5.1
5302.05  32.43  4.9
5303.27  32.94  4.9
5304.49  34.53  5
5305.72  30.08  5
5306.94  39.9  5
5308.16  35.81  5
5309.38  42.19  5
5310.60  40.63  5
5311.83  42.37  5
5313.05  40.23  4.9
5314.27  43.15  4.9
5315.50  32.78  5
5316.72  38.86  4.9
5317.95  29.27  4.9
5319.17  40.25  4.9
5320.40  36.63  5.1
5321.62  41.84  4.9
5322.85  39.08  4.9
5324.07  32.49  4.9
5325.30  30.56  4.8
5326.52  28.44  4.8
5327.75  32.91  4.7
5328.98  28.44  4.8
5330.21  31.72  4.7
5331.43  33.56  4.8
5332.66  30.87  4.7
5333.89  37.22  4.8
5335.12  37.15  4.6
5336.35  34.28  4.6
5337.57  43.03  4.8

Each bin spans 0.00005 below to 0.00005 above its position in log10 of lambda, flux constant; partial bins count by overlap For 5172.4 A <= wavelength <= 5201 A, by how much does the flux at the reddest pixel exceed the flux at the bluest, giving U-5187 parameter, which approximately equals 16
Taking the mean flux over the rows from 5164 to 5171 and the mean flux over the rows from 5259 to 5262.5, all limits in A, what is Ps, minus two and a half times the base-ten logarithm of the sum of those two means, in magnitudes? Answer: -4.45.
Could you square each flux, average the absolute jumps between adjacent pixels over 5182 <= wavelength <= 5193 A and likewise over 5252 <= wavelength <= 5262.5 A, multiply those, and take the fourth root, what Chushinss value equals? 19.5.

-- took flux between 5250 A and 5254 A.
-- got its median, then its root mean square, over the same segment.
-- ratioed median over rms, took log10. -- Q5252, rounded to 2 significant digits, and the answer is 0.017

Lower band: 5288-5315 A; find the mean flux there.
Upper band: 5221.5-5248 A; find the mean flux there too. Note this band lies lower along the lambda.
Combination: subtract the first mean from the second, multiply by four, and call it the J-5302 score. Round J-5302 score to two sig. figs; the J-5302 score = -8.0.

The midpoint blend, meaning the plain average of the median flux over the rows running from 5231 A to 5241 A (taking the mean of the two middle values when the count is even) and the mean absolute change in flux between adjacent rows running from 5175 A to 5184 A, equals 21.6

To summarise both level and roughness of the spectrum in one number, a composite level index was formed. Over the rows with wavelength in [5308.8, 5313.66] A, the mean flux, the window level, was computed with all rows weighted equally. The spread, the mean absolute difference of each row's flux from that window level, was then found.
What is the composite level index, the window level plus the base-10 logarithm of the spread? 41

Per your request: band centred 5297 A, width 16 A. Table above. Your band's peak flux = 42.17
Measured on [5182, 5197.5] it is 38.63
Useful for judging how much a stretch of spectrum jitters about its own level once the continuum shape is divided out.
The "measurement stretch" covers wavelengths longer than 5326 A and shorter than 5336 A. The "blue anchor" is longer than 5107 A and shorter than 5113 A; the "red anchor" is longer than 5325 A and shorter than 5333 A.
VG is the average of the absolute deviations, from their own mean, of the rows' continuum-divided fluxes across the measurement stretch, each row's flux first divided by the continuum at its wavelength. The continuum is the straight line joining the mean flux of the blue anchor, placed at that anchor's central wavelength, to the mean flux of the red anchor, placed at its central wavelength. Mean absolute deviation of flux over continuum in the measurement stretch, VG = 0.087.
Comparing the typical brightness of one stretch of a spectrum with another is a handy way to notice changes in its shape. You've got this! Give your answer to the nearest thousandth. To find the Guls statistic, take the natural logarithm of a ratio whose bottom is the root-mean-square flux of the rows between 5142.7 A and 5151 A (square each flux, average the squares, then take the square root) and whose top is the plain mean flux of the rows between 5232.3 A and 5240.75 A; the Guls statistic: 0.084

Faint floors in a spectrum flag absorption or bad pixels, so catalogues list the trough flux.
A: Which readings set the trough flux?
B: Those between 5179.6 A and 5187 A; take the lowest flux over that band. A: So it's 20.83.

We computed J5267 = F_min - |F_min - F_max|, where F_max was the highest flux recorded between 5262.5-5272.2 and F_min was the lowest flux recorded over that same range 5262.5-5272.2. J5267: 16.5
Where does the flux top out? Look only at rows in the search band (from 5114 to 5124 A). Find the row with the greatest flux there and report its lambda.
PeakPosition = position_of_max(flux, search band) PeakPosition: 5122.05 A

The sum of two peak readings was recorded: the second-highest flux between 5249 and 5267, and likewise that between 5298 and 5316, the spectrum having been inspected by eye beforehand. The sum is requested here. 82.9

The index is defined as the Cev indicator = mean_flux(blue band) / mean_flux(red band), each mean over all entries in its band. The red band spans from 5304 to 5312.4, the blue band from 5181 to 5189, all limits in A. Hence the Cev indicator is 0.71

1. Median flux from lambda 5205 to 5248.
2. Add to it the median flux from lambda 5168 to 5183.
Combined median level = 60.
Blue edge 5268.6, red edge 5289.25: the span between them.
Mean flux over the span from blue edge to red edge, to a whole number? 33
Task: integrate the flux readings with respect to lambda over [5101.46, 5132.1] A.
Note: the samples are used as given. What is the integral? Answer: 1026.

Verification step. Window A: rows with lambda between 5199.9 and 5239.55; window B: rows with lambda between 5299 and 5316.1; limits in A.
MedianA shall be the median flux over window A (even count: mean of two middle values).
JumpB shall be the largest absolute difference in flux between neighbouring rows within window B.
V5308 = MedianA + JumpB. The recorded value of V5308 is 44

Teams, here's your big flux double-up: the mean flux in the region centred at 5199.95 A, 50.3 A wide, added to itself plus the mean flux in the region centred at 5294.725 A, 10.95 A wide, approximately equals 100.6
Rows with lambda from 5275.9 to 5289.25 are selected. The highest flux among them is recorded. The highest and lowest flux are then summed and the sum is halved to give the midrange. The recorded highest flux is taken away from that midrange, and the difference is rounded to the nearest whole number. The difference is -11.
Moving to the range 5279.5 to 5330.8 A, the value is -11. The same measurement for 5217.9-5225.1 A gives -4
